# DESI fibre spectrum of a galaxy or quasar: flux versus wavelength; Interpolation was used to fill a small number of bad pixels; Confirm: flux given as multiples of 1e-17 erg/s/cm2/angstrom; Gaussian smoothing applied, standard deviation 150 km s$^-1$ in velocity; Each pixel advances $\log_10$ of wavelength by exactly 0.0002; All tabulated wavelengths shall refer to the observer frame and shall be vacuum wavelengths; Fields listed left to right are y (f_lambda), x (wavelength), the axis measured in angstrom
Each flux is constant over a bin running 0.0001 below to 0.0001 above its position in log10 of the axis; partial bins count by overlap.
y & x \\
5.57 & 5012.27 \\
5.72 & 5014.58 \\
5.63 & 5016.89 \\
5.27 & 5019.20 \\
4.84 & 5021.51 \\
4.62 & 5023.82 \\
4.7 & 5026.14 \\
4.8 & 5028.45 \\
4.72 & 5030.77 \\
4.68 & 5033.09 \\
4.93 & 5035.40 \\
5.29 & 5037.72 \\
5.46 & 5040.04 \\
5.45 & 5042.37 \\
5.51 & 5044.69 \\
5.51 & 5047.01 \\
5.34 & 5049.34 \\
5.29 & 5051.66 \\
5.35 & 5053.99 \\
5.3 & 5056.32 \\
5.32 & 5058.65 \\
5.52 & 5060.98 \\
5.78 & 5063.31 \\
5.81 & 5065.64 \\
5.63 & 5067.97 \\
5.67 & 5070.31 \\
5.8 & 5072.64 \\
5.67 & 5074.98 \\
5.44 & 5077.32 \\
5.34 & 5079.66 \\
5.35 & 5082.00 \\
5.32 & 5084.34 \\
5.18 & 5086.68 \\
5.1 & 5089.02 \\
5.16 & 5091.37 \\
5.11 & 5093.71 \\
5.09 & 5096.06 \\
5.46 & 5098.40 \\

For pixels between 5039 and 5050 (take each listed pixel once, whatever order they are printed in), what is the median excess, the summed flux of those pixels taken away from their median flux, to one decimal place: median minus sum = -21.8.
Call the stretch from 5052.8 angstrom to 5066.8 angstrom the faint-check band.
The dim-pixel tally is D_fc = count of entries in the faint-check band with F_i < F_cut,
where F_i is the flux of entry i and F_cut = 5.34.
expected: 2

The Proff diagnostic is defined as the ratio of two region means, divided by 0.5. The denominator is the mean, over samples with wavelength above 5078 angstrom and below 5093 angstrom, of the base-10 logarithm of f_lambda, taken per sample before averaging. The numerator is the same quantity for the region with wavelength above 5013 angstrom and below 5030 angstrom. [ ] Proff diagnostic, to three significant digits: 1.96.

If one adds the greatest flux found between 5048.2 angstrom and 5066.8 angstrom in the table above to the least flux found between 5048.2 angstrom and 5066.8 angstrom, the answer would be 11.1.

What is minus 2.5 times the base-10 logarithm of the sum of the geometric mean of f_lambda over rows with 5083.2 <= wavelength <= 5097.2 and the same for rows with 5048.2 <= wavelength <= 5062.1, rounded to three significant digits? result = -2.55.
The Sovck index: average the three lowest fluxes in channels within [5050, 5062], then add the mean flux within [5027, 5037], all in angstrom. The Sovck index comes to 10.1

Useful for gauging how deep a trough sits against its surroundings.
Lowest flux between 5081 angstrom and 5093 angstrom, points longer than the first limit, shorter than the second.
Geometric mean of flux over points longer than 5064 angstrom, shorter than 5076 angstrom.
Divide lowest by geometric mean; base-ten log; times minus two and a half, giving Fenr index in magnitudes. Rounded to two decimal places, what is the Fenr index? 0.12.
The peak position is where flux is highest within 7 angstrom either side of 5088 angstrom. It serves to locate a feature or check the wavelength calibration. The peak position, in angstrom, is 5082.00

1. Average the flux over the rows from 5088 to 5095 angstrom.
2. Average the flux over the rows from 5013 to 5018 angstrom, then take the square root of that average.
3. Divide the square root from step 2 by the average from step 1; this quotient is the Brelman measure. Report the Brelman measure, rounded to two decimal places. 0.46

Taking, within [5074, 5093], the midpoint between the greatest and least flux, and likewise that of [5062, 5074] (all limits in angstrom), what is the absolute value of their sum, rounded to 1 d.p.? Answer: 11.1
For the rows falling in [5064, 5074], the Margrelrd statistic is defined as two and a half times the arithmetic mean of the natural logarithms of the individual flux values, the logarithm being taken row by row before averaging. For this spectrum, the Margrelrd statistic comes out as 4.36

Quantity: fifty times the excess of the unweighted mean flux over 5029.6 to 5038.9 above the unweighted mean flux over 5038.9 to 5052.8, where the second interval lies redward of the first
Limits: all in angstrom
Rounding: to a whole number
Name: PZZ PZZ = -26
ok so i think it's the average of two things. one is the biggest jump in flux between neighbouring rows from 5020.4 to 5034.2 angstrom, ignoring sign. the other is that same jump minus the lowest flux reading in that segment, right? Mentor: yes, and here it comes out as -2.09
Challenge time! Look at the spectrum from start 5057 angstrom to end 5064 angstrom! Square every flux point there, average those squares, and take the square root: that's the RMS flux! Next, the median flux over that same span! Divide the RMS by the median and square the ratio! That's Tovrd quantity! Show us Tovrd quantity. 1.01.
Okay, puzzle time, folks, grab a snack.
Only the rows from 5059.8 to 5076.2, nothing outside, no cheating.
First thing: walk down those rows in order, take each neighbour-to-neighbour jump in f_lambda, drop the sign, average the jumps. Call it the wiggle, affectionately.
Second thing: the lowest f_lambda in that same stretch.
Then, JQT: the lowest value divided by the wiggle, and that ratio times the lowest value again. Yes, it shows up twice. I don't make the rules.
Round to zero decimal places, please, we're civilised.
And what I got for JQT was 237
